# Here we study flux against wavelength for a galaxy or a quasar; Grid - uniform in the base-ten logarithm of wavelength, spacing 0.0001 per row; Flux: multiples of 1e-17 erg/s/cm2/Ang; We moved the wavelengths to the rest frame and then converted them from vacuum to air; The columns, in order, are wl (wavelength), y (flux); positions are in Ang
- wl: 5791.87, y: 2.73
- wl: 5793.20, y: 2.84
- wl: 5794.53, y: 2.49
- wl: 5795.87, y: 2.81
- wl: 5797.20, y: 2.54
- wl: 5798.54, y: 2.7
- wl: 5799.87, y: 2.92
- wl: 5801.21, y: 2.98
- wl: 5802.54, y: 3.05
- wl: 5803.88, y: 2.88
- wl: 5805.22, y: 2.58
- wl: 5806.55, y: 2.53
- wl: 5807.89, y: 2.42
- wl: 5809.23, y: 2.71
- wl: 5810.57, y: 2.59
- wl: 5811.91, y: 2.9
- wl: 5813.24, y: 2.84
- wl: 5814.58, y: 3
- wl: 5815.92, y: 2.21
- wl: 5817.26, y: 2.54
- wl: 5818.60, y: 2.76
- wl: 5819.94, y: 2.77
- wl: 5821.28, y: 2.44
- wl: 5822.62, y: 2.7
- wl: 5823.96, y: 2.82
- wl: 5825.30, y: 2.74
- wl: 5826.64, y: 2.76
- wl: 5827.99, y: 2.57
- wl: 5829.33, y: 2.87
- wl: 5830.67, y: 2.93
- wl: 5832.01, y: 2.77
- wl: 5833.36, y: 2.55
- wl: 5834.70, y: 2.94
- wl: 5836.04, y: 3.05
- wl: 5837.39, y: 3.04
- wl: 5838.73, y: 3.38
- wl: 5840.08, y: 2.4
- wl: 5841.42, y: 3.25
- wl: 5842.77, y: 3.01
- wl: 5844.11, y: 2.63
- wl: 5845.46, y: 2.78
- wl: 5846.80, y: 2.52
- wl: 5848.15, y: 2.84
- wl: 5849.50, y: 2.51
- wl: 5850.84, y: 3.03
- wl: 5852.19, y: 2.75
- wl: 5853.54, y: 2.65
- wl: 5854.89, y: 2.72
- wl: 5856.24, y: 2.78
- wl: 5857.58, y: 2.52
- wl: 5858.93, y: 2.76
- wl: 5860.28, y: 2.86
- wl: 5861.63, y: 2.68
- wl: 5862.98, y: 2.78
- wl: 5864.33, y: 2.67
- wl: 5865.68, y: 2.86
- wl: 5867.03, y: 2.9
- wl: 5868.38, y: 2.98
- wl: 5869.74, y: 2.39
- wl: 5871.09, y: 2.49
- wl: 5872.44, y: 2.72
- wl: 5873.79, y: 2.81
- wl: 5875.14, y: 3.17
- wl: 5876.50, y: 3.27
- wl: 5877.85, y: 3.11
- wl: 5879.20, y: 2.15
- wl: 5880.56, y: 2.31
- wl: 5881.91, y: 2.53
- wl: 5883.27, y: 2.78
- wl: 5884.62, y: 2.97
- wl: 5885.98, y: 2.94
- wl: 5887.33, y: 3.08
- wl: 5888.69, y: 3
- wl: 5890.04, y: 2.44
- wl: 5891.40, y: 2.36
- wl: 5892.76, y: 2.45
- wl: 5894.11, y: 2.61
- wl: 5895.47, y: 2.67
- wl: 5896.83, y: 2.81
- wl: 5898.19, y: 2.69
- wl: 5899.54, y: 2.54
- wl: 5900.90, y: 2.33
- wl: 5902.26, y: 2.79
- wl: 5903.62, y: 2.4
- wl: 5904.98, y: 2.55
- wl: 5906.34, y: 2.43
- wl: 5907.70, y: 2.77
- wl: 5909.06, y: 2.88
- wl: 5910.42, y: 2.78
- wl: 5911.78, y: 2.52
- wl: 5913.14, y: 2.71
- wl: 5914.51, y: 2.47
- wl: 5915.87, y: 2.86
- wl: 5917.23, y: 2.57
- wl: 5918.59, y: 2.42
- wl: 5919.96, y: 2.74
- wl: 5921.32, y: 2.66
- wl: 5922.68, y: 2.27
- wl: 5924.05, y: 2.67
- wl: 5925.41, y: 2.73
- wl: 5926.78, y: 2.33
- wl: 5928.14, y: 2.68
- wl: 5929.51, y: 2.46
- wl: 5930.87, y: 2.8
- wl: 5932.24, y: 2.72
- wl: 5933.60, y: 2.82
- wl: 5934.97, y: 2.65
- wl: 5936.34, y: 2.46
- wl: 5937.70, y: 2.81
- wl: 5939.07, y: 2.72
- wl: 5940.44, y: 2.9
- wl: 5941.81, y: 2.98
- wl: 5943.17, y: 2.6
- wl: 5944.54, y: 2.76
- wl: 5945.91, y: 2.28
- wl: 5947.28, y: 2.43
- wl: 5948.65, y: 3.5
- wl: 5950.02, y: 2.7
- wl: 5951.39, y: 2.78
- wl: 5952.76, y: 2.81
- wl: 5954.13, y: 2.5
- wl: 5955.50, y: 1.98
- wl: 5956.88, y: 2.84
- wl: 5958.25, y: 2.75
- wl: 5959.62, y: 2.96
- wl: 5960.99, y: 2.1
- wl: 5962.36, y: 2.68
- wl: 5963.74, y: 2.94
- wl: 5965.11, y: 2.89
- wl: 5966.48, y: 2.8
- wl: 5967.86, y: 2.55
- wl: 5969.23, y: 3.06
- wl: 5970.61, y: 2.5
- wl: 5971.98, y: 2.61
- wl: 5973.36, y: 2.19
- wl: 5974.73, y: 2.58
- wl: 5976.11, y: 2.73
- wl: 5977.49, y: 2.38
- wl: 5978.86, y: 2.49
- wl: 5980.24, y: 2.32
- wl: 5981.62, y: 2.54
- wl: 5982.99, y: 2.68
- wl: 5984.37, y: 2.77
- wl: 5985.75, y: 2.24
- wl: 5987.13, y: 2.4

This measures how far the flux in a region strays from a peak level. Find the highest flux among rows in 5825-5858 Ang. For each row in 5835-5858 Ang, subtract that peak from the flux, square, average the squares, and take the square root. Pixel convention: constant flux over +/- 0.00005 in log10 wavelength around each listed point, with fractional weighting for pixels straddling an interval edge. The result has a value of 0.625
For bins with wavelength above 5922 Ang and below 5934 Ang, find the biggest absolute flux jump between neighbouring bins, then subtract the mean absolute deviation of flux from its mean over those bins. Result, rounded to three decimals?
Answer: 0.230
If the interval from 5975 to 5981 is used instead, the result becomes 0.220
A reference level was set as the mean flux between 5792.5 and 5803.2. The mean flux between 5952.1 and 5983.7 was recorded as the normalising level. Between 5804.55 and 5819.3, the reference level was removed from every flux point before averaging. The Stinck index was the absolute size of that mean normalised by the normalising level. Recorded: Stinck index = 0.057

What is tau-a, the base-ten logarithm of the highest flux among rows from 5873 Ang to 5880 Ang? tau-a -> 0.515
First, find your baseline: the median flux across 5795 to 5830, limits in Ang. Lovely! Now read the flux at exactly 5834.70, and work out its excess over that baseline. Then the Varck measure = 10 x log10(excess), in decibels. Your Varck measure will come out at -7.2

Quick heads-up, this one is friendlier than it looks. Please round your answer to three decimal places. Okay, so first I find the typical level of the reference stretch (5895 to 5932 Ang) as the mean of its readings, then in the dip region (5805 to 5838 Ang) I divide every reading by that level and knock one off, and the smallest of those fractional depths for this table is -0.154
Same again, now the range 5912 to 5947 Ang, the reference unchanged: -0.131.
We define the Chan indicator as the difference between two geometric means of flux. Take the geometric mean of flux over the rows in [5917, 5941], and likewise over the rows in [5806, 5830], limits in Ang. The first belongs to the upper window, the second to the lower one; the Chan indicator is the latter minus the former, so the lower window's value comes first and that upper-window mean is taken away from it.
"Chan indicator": 0.04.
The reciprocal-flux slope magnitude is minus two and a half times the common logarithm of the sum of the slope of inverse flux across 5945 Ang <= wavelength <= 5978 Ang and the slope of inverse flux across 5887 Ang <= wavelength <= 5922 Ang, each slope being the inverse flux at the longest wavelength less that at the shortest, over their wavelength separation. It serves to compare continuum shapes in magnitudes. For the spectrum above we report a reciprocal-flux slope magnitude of 7.6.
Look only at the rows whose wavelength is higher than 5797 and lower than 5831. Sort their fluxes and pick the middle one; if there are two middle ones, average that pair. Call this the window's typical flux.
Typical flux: 2.75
